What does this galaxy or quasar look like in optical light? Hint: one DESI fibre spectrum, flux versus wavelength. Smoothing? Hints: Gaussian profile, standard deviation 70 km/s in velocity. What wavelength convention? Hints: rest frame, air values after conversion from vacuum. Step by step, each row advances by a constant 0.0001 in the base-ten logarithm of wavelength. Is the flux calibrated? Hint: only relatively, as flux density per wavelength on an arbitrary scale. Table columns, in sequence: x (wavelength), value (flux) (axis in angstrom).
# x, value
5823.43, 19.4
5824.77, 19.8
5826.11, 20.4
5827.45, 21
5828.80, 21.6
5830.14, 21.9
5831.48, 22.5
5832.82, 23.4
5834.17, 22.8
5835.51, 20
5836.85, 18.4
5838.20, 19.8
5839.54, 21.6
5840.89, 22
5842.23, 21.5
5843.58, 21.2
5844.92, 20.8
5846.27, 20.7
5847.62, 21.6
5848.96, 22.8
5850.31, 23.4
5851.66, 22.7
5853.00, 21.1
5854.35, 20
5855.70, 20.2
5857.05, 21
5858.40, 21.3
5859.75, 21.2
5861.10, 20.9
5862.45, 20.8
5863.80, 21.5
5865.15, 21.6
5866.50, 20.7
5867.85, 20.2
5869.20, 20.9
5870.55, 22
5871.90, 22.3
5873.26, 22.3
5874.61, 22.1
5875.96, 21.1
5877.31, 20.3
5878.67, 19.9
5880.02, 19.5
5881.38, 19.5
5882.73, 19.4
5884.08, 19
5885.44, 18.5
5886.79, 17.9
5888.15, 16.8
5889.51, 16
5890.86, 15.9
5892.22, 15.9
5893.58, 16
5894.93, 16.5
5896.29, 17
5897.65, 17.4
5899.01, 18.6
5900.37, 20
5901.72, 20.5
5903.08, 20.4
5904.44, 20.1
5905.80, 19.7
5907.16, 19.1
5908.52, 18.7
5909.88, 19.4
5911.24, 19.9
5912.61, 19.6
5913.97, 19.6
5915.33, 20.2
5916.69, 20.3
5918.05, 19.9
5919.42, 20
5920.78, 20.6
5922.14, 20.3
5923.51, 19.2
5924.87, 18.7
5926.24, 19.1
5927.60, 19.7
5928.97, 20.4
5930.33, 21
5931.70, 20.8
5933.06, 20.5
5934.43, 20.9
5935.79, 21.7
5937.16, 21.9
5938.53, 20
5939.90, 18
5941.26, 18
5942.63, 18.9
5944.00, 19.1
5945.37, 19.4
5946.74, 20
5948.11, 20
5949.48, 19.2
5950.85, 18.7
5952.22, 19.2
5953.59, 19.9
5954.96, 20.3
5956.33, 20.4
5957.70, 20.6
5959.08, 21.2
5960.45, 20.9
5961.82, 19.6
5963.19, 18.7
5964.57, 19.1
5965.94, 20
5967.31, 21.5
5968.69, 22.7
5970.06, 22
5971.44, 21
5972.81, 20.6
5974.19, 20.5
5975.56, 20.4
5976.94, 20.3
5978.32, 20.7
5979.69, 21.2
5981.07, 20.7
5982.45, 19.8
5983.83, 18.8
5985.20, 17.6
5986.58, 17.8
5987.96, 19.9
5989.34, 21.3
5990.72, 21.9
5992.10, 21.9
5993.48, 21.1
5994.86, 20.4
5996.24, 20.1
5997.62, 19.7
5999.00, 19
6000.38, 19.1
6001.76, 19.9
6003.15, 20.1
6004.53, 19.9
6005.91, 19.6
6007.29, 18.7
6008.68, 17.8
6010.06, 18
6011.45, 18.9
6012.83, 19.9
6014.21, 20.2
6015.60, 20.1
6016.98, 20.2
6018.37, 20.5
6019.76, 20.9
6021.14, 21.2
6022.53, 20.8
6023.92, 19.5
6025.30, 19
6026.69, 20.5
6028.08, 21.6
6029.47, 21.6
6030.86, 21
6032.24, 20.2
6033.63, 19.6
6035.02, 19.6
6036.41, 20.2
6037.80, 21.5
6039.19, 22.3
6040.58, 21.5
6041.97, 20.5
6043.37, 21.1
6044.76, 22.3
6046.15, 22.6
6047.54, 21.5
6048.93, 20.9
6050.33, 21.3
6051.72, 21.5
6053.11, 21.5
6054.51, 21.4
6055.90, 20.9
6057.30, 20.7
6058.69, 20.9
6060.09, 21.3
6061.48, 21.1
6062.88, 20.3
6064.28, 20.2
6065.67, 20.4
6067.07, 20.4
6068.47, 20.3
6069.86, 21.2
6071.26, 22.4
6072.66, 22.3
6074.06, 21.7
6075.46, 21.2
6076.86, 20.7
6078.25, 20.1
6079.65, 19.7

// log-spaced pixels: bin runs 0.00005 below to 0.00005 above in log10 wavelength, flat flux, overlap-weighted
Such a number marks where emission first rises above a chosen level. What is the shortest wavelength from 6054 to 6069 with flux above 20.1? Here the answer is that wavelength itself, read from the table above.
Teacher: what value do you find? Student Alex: 6054.51 angstrom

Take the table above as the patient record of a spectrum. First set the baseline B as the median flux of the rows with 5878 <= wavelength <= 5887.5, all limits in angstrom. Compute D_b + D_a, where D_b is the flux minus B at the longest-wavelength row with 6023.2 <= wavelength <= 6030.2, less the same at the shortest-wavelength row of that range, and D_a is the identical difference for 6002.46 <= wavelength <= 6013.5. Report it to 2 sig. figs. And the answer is 1.9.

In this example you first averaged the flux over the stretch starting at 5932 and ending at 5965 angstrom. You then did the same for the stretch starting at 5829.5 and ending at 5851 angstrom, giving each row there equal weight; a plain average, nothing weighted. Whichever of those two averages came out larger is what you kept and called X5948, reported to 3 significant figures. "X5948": 21.5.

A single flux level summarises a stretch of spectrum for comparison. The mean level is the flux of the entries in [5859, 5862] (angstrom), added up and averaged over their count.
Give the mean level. 21.0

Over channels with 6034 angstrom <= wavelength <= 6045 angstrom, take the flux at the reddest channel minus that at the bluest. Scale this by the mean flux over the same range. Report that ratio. 0.13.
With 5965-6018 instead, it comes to 0.01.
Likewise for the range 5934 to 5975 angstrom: -0.02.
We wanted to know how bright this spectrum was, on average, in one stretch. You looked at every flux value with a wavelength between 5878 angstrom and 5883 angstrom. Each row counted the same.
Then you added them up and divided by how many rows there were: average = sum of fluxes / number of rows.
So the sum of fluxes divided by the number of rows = 19.6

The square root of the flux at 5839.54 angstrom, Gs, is 4.65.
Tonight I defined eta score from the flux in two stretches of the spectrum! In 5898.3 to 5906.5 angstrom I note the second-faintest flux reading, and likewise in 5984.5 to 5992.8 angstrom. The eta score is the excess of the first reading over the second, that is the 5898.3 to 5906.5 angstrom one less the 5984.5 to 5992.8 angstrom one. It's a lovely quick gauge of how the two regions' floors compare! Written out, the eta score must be 1.9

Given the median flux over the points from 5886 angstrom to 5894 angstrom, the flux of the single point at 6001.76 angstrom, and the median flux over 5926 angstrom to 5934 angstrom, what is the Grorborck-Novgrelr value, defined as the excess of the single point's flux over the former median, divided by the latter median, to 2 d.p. 0.19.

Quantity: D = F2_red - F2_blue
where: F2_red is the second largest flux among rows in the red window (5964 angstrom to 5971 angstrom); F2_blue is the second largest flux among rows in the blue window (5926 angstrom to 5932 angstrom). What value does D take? 1.2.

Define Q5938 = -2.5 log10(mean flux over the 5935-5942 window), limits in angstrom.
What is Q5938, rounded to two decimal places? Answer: -3.25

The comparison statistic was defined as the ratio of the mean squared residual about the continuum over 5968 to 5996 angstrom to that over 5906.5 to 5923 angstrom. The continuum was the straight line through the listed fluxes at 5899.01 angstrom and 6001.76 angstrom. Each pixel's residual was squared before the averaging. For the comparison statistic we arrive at 2.0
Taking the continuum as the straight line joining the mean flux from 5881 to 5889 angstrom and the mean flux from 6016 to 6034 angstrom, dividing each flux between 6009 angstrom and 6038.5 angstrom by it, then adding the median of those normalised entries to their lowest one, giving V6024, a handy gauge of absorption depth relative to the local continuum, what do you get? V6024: 1.88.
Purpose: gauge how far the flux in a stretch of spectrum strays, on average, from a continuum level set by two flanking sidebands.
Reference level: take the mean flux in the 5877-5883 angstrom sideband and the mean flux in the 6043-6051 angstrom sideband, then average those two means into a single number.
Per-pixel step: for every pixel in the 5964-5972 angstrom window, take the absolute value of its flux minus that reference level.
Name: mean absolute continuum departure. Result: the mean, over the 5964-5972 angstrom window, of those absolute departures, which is 1.13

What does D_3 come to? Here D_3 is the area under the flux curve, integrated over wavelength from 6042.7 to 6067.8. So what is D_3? 530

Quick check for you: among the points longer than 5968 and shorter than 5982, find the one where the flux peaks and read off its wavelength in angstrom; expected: 5968.69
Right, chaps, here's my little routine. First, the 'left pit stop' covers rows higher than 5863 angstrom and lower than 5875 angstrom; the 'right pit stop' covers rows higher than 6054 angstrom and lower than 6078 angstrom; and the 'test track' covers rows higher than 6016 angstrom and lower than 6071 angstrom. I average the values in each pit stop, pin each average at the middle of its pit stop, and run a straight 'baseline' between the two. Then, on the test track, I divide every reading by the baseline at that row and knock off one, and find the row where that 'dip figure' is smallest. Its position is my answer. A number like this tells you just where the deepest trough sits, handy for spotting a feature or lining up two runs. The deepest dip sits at 6025.30 angstrom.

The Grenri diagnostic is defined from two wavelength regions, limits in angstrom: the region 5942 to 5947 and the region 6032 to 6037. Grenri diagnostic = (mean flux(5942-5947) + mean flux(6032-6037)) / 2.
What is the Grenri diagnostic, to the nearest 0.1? 19.6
